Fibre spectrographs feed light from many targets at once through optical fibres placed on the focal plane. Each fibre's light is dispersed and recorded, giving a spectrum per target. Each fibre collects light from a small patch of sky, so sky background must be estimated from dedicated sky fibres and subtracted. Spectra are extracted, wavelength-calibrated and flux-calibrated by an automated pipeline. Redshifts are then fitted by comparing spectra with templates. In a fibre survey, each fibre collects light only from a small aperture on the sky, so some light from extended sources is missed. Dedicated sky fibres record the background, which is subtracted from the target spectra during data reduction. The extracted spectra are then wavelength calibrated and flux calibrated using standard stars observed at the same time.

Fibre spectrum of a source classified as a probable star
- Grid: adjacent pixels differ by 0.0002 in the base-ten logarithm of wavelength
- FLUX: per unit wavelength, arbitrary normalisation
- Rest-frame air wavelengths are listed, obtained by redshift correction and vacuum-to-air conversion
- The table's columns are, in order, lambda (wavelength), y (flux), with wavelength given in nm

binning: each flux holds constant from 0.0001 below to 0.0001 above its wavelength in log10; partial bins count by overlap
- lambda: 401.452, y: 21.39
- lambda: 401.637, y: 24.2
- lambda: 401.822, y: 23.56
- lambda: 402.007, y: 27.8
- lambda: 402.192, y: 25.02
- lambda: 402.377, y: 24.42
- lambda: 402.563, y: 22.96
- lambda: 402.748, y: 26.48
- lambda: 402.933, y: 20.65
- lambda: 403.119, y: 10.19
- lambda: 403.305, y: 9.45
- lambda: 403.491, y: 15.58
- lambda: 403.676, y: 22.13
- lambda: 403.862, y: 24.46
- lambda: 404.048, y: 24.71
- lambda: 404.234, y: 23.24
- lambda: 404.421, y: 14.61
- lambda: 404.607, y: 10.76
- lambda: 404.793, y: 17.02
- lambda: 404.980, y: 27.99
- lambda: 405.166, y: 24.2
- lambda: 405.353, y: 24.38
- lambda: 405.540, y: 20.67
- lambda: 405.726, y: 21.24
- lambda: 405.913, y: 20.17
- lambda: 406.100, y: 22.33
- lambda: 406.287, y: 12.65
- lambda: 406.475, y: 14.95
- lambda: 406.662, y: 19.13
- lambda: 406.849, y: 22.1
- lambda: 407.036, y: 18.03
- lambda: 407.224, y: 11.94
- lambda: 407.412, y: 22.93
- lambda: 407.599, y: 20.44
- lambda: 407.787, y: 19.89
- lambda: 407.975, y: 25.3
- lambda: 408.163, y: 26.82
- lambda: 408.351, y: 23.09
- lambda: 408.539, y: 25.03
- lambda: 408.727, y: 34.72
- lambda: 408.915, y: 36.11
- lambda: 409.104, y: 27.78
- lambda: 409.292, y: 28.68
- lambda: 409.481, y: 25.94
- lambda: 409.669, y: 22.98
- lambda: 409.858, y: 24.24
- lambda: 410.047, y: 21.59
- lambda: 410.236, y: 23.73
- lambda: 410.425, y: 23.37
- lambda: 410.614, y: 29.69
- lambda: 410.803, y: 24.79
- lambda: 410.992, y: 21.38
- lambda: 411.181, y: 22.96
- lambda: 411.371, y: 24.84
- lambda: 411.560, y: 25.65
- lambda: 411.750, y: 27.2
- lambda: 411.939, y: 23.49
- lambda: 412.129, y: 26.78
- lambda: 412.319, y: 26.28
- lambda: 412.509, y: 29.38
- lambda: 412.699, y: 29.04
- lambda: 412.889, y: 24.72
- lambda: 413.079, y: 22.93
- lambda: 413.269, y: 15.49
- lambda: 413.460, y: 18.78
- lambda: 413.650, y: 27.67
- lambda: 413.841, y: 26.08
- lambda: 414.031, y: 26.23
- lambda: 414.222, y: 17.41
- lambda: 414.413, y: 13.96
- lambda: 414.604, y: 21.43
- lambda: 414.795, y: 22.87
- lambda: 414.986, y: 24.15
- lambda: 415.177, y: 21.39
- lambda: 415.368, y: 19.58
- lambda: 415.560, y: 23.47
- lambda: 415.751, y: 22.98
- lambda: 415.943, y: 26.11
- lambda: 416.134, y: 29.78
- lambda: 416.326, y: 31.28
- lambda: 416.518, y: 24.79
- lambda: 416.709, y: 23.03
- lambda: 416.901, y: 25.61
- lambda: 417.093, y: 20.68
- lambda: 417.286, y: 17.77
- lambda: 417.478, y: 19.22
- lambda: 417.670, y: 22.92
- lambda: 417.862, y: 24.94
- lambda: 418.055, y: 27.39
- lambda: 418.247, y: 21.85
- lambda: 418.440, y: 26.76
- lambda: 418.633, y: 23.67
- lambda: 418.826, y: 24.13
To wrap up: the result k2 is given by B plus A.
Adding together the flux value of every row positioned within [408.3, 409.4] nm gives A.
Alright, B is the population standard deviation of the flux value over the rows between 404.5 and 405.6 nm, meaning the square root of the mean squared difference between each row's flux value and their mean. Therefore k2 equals 181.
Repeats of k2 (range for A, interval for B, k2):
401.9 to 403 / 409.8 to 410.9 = 150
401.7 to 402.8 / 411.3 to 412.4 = 151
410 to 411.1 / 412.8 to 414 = 149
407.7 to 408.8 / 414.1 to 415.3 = 158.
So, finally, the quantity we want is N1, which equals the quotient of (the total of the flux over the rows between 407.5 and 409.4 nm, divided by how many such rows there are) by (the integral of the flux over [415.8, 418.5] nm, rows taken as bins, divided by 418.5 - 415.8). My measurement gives 1.10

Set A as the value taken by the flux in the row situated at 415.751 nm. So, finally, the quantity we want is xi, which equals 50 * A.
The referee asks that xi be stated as 1149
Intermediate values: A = 22.98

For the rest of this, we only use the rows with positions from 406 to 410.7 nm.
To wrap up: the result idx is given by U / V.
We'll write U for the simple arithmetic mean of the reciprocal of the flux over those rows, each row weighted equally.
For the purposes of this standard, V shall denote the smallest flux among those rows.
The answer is 0.0038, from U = 0.0458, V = 11.94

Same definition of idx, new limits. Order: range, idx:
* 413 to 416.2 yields 0.0033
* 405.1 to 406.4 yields 0.0040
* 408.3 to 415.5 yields 0.0030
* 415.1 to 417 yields 0.0021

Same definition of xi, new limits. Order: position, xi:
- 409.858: 1212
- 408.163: 1341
